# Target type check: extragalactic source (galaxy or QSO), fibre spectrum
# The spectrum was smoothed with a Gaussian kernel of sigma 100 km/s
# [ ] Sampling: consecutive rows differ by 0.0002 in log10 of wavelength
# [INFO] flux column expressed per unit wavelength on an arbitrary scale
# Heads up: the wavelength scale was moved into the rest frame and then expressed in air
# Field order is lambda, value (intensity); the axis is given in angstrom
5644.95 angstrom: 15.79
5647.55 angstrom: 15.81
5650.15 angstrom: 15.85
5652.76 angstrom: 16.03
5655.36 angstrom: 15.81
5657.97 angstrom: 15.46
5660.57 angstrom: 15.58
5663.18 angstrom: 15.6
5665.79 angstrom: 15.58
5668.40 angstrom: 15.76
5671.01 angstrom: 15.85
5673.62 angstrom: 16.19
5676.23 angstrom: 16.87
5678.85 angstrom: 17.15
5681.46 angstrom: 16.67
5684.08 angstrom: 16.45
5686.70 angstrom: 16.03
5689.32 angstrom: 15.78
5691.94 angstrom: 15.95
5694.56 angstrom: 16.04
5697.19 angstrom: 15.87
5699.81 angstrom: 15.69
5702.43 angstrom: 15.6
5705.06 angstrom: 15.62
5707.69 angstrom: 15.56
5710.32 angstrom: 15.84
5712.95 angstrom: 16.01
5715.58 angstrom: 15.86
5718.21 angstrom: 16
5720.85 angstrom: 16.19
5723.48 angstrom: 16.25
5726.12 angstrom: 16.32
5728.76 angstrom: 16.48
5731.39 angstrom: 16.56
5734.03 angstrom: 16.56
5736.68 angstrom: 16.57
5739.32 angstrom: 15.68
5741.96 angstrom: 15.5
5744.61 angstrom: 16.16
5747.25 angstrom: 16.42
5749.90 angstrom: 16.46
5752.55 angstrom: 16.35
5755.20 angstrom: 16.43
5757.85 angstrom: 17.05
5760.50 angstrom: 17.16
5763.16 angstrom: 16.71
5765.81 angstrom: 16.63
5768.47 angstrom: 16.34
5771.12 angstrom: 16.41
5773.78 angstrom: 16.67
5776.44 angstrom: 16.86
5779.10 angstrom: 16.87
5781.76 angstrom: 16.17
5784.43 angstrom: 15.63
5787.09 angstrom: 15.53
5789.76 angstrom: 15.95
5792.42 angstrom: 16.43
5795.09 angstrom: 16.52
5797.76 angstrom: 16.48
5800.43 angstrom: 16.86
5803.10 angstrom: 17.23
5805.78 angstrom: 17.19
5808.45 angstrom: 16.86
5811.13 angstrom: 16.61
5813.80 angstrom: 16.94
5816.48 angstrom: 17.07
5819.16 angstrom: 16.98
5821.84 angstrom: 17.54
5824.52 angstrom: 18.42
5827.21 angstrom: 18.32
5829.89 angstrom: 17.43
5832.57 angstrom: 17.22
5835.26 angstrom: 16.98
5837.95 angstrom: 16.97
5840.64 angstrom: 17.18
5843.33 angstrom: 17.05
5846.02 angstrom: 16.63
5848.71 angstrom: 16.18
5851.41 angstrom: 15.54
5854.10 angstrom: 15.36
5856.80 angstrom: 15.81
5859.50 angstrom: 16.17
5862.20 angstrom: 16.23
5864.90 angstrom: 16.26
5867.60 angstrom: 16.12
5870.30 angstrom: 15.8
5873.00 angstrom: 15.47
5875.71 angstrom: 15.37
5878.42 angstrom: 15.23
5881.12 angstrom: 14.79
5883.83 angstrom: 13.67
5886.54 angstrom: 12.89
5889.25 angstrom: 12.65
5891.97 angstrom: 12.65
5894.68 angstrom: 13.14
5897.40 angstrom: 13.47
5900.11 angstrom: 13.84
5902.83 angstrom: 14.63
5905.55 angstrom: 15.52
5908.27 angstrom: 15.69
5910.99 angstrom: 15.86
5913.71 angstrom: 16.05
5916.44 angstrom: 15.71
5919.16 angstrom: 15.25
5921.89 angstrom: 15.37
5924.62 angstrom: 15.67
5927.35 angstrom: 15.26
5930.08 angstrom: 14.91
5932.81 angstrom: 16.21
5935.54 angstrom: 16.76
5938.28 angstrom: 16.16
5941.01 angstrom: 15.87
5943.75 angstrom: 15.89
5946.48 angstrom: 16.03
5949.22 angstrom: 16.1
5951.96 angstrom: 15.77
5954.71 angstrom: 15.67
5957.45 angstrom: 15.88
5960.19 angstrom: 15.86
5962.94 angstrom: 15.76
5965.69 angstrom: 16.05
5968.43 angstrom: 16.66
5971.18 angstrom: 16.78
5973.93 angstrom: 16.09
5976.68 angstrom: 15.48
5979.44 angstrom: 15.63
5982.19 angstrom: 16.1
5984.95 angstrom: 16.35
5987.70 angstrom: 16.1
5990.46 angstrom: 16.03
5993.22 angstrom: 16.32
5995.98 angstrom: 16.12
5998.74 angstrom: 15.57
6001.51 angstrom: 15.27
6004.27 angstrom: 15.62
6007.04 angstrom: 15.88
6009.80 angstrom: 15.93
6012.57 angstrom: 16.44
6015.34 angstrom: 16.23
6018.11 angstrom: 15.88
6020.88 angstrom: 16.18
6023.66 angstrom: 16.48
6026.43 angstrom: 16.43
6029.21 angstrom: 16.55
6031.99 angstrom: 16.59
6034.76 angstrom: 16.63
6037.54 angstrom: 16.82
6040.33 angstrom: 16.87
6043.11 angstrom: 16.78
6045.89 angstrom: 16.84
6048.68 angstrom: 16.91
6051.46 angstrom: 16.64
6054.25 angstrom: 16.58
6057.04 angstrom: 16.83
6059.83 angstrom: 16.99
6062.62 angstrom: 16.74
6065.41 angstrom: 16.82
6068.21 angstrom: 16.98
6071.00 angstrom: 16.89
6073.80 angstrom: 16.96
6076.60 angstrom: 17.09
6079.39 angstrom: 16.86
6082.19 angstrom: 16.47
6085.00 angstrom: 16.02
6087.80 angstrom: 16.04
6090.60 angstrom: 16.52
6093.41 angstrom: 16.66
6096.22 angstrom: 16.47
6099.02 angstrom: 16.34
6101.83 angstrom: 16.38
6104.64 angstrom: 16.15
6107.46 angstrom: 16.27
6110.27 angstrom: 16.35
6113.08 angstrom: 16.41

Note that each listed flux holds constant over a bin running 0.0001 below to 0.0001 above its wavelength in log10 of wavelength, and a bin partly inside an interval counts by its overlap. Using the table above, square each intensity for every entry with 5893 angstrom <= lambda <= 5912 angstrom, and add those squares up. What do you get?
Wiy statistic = 1498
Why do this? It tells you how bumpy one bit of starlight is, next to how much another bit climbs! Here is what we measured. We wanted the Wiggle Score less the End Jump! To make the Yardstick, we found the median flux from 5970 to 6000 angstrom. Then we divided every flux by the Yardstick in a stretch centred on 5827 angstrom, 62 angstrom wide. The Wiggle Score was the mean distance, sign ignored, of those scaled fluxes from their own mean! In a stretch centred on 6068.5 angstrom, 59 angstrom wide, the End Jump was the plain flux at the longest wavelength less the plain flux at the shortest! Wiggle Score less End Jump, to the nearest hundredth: 0.43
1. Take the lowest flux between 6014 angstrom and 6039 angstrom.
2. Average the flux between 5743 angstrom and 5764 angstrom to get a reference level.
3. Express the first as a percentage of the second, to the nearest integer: 96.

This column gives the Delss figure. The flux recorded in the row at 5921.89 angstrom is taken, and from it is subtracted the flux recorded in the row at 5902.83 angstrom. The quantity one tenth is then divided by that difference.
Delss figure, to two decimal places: 0.14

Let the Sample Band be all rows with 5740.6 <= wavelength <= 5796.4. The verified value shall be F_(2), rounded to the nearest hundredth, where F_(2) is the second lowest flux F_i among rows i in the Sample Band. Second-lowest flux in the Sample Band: 15.53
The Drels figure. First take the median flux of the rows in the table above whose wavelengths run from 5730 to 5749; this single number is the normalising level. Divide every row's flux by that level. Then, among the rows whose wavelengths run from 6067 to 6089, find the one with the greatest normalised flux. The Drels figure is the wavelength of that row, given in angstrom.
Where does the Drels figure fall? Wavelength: 6076.60 angstrom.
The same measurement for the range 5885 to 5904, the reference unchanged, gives 5902.83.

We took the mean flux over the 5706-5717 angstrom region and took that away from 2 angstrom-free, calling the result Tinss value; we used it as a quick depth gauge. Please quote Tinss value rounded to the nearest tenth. -13.8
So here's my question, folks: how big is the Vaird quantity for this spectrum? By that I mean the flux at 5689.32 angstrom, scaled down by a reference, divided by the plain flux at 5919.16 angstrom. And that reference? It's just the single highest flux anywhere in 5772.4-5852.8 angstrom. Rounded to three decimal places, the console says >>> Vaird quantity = 0.056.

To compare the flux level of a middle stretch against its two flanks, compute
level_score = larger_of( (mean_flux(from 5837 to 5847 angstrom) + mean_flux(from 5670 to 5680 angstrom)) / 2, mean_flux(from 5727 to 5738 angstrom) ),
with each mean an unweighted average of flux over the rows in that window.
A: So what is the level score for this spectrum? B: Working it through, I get 16.7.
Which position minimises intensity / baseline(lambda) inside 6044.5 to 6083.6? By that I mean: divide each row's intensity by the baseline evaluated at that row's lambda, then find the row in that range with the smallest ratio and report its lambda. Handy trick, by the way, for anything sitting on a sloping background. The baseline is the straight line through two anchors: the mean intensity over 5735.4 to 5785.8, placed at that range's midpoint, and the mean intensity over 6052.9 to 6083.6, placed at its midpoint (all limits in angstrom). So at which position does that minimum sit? 6082.19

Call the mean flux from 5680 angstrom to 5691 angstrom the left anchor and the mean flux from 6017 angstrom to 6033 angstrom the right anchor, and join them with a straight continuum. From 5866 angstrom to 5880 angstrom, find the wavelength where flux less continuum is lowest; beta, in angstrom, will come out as 5878.42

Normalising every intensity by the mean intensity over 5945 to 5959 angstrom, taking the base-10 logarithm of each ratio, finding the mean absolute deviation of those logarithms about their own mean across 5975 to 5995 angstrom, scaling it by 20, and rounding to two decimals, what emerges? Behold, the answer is 0.14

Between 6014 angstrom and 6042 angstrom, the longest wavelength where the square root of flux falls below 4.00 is 6018.11 angstrom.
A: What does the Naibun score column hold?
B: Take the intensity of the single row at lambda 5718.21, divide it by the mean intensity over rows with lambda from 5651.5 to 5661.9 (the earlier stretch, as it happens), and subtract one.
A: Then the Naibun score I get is 0.02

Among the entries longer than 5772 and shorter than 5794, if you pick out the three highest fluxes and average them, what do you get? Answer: 16.8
